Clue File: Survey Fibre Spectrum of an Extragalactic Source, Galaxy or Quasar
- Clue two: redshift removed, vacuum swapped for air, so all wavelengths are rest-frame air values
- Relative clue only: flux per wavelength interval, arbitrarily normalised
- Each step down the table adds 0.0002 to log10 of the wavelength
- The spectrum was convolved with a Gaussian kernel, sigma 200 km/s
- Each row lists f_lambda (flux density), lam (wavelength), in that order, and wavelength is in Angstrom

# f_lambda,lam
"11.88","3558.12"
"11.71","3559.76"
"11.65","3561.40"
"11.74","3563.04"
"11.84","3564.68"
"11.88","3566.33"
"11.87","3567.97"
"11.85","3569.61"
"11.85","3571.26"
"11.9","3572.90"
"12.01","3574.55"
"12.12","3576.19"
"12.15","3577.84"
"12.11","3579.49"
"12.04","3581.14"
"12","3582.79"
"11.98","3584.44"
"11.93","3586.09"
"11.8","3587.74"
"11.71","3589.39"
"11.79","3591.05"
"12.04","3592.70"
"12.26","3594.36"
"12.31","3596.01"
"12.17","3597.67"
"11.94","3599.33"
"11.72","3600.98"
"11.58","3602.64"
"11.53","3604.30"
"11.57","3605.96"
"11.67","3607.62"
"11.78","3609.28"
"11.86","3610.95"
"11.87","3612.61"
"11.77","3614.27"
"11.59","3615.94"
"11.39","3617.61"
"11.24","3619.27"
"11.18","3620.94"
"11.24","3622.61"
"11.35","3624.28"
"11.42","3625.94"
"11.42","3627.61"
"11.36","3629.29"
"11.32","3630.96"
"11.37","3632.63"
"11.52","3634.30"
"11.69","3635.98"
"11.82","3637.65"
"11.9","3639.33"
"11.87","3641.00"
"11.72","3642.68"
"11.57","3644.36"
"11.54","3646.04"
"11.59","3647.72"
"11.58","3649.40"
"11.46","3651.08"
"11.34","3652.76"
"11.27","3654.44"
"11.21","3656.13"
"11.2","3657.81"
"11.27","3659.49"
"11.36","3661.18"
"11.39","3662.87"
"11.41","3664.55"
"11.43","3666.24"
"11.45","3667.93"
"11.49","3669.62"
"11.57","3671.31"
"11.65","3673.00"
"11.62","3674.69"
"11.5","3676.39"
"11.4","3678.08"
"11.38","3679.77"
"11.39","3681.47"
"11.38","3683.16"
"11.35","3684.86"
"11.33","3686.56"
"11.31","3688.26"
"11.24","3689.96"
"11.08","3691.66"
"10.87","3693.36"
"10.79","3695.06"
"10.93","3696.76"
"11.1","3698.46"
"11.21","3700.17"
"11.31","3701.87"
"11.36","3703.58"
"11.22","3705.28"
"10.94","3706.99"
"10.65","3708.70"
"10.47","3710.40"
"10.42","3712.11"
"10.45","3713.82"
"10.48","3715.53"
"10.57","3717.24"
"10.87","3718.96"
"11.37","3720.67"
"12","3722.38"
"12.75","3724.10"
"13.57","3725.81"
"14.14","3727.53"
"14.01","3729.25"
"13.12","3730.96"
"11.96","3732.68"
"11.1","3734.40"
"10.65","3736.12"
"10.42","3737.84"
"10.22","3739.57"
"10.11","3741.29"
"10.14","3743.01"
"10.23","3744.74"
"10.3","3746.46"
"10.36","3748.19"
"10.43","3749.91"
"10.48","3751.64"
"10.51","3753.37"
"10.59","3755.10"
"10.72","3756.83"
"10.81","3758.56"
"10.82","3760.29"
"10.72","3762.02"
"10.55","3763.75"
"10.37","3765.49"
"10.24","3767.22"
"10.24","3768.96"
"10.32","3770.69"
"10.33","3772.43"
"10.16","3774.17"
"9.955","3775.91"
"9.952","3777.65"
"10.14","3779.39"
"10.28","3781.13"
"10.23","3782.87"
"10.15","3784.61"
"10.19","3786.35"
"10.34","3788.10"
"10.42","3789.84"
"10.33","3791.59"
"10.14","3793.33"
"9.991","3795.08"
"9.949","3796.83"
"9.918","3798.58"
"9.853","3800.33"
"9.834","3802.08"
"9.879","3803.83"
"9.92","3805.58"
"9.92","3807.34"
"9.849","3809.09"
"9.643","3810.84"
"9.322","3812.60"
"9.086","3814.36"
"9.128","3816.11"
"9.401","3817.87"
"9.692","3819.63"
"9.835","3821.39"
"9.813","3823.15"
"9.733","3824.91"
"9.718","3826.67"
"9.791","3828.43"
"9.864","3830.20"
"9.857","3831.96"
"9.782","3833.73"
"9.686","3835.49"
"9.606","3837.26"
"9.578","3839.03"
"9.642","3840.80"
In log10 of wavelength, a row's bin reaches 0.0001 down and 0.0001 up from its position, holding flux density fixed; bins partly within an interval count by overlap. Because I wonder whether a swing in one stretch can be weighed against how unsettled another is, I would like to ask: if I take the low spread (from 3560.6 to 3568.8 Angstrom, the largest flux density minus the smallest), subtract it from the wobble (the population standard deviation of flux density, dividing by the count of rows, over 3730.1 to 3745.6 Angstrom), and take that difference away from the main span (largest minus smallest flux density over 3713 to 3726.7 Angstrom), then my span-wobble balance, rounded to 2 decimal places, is 2.38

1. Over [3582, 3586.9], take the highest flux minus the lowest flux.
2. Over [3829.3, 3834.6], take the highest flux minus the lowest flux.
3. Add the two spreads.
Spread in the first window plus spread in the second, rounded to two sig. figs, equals 0.15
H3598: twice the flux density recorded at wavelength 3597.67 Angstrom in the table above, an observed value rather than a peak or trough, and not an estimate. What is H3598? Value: 24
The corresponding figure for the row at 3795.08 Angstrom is 20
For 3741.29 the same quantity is 20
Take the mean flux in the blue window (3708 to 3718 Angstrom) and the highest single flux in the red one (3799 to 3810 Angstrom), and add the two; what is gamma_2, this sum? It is 20.4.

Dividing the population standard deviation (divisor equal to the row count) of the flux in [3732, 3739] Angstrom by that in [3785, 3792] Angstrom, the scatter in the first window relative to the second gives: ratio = 7.1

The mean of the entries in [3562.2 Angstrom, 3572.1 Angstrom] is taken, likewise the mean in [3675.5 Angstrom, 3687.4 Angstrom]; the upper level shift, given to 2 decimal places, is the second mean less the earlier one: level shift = -0.45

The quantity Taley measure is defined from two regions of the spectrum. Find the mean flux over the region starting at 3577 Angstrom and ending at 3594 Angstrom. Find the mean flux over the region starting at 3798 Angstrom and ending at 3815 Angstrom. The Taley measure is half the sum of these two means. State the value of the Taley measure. 10.8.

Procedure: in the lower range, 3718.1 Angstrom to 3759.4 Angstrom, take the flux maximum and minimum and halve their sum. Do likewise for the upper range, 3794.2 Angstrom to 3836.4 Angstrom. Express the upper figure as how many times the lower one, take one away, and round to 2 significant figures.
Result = -0.21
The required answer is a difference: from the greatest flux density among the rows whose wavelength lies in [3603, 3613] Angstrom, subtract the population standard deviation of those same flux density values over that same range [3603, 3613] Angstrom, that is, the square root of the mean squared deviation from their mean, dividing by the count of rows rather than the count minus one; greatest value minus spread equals 11.7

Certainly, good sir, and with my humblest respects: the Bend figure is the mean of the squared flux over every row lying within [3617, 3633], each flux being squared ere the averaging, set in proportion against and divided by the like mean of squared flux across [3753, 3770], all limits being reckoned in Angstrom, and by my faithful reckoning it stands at 1.15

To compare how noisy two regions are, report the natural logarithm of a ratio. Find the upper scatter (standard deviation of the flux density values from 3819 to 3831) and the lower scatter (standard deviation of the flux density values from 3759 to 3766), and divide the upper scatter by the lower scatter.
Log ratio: -1.1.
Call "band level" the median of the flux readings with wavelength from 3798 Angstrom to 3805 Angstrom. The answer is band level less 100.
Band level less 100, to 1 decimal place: -90.1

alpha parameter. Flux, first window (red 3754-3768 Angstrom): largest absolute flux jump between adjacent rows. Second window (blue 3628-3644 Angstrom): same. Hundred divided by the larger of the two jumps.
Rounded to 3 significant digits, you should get 556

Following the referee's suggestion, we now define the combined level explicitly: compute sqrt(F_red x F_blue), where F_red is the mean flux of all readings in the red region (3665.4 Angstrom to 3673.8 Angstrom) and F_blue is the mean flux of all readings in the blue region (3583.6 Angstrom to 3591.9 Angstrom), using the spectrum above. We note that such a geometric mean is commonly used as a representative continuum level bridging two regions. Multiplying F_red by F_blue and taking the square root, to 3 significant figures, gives 11.7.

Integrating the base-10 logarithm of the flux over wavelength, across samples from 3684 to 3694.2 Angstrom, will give 10.69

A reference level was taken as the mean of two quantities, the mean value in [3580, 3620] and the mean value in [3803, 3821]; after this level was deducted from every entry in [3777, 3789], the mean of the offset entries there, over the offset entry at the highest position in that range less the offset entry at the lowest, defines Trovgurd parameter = -1.33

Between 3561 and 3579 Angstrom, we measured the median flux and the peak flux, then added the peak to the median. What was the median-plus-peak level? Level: 24.0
